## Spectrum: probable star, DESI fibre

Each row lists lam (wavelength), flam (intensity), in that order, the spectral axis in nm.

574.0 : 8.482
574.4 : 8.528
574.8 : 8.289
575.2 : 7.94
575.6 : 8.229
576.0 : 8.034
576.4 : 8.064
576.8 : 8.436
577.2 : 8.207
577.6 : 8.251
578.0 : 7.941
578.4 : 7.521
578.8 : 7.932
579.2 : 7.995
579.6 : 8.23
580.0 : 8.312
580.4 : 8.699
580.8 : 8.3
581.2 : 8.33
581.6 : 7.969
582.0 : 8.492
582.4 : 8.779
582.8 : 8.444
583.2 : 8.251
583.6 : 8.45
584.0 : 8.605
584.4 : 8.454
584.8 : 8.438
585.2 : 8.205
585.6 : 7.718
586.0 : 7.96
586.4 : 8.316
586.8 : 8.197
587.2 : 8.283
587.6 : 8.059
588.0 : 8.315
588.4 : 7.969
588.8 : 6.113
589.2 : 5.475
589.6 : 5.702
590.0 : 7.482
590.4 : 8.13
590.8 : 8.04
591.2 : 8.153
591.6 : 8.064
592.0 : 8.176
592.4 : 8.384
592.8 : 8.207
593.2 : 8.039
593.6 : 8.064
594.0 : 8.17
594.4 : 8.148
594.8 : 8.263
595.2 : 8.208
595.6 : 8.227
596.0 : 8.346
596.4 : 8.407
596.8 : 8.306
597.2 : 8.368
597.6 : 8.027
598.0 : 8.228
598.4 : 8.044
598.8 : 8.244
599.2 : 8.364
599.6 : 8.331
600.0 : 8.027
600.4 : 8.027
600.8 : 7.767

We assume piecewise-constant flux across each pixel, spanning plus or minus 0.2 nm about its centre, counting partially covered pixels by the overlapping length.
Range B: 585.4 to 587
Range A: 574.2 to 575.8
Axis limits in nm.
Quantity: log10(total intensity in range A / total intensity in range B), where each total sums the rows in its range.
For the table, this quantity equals 0.011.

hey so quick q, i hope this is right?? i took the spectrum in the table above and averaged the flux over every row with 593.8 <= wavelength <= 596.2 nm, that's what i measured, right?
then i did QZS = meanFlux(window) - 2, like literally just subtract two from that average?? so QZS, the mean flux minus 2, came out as 6.23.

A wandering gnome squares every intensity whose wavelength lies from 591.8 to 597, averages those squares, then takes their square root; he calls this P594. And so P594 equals 8.23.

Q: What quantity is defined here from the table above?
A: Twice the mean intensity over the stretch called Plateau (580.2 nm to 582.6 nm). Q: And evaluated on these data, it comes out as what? 16.9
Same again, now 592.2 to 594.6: 16.3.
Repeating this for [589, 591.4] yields 14.3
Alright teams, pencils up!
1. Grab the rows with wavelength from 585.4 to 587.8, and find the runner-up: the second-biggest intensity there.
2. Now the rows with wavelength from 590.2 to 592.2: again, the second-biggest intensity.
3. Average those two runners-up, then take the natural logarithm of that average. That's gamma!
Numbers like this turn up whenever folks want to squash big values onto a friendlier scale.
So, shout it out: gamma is 2.11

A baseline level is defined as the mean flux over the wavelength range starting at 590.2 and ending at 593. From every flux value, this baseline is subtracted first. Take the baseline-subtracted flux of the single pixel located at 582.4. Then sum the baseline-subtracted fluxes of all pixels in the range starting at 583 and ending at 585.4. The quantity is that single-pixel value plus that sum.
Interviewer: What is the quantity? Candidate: 2.0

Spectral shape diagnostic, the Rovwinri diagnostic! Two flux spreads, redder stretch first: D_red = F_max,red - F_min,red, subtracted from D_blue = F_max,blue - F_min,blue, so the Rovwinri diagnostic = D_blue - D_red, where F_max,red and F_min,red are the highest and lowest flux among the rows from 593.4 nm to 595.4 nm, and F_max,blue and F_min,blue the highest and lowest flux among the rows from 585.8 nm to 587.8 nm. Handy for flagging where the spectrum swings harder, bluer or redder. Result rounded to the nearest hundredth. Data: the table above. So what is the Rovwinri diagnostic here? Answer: 0.16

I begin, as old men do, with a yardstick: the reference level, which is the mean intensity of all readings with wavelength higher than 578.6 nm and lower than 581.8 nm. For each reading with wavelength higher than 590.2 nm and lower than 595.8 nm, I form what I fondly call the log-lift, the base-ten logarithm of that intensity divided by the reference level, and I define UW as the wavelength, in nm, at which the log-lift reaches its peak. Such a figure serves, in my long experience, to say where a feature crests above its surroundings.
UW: 592.4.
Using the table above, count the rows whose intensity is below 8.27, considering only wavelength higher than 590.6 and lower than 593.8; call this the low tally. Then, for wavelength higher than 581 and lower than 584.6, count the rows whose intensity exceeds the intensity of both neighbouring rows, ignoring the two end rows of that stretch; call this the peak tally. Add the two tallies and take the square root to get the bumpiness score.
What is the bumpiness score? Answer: 3.00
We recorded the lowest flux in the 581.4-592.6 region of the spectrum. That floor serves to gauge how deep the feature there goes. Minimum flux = 5.475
